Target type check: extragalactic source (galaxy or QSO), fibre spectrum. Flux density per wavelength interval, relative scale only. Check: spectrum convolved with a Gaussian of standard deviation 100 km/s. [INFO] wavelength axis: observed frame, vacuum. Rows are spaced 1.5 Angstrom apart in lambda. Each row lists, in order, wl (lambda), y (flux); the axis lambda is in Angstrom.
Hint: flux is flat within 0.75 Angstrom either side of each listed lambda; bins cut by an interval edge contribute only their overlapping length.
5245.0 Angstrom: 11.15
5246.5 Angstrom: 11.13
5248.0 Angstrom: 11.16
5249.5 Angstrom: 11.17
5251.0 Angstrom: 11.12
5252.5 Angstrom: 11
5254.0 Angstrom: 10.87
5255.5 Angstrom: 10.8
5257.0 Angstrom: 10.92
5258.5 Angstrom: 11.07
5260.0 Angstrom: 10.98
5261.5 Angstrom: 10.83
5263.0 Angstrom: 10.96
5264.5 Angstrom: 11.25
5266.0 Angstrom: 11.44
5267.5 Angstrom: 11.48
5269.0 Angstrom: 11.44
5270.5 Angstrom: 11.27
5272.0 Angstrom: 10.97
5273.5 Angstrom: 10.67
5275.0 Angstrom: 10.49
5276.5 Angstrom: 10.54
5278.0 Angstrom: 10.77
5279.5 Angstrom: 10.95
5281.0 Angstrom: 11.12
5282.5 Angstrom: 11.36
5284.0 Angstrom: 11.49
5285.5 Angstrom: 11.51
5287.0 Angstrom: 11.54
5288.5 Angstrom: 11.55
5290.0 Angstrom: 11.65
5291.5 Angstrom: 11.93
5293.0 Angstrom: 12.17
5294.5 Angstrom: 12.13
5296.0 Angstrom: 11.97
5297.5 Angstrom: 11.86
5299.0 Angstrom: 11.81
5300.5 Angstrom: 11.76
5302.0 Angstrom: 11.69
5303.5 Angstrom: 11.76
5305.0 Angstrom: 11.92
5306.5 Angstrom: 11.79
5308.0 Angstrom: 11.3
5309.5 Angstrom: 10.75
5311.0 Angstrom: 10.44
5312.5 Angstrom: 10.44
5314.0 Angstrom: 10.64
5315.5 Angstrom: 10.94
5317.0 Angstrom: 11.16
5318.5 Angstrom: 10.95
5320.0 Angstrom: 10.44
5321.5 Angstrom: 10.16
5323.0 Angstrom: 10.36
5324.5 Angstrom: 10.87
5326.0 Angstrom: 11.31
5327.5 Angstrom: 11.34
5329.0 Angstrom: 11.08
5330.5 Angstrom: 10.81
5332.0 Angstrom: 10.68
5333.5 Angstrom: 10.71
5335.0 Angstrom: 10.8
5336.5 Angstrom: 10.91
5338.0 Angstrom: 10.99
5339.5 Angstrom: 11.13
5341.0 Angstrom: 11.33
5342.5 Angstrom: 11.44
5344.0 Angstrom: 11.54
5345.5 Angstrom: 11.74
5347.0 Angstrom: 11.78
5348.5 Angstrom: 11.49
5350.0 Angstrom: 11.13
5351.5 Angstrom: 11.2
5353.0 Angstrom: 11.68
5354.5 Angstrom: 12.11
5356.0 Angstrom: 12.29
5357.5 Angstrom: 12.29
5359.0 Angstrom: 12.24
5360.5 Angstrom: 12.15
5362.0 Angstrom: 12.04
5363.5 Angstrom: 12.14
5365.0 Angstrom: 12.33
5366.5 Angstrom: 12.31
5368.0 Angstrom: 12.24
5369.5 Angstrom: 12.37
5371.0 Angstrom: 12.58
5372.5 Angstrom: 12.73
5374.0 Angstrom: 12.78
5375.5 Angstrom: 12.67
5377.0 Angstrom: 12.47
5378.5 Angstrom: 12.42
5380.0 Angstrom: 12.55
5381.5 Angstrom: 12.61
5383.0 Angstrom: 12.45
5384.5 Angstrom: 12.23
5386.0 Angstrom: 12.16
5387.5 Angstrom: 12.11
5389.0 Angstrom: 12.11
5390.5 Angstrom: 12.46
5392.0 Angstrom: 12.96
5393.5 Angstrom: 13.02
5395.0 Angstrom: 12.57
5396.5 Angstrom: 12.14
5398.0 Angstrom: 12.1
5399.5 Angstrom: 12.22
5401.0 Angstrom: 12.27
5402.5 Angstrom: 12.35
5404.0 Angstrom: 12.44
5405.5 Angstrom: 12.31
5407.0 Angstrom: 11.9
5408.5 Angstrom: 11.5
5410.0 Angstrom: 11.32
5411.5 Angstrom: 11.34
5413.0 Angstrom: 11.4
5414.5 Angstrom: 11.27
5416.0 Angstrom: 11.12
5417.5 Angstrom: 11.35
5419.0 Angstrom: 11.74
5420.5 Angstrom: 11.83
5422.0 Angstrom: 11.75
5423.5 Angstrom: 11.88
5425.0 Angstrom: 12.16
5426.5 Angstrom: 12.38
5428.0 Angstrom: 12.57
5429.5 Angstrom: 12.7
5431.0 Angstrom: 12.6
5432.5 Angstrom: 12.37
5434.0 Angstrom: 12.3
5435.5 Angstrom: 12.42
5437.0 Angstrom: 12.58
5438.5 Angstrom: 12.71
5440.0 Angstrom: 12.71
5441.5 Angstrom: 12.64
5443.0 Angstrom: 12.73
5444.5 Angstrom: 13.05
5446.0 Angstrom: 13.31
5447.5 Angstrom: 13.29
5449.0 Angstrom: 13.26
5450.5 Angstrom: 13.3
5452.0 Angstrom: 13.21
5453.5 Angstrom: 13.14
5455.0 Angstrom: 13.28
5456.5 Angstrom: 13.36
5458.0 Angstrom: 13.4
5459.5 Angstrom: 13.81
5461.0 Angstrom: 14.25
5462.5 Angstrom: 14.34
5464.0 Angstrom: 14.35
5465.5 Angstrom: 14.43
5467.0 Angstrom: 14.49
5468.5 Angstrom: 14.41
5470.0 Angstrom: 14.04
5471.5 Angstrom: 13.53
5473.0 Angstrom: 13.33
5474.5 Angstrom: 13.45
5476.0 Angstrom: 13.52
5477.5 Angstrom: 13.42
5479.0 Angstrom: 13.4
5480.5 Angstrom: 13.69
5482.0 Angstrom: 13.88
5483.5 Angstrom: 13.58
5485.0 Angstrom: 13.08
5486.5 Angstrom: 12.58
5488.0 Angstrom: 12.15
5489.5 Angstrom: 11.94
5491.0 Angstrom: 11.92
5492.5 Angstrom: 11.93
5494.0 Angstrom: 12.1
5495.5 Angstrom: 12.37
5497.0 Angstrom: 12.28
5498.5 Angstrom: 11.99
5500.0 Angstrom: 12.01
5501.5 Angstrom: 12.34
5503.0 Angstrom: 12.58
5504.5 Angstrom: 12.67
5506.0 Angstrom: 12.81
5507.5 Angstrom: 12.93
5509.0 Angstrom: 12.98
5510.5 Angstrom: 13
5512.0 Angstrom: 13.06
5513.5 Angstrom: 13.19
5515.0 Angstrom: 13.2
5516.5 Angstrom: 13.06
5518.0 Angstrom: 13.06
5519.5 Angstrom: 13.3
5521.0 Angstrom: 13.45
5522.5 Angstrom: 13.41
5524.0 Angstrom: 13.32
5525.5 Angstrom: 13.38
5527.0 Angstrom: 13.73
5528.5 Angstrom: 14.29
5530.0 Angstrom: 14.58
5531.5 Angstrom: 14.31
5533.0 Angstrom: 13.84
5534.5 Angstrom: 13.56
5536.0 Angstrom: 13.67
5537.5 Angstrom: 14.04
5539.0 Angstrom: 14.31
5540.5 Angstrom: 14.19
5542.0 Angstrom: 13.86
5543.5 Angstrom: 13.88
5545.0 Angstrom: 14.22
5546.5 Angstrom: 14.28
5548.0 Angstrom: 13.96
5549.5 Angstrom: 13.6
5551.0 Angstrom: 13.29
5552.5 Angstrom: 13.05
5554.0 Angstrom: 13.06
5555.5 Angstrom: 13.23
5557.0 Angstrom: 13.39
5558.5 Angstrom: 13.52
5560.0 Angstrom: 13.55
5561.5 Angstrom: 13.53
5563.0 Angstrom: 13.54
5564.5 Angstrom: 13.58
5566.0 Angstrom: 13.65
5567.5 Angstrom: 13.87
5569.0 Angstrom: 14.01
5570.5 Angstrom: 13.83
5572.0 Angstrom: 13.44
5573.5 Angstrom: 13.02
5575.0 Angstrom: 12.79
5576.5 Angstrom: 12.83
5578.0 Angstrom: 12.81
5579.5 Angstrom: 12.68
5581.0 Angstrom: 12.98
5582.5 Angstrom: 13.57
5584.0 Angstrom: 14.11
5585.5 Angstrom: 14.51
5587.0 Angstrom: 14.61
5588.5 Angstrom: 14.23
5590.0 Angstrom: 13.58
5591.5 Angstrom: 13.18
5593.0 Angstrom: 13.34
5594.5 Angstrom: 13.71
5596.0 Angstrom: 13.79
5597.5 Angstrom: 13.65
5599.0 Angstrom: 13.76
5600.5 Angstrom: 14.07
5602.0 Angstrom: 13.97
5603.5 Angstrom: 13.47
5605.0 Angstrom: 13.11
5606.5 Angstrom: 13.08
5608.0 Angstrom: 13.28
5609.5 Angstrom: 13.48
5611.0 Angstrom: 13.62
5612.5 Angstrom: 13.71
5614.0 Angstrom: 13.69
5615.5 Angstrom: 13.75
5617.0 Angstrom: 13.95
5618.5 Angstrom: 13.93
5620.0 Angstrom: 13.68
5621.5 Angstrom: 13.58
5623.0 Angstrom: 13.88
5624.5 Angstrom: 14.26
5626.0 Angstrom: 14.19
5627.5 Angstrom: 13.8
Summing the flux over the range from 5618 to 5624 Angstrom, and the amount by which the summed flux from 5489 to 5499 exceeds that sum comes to 29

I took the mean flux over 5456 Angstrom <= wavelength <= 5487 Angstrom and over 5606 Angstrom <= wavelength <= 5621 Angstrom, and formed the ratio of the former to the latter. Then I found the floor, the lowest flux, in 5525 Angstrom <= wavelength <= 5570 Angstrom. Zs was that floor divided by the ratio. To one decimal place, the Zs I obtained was 12.9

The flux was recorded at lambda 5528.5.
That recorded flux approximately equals 14.29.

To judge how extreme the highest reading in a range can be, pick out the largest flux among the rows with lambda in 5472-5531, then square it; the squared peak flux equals 213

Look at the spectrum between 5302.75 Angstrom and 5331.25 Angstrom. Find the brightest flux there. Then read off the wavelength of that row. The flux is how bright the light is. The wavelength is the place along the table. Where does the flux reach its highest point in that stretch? 5305.0 Angstrom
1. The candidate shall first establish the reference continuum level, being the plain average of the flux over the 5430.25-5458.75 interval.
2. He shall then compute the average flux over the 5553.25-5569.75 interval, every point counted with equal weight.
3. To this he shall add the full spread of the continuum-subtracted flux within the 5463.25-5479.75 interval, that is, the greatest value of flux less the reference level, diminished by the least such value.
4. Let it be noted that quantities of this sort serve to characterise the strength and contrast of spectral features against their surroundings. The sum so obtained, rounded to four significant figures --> 14.70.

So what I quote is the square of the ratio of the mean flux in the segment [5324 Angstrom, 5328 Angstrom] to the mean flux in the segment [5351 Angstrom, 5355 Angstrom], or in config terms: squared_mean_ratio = 0.92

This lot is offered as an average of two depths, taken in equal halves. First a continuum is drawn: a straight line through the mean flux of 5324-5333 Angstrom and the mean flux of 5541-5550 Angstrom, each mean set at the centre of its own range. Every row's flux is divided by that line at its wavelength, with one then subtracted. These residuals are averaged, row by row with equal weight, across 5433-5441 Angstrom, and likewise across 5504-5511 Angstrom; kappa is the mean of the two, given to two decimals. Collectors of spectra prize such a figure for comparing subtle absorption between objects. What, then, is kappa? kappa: -0.02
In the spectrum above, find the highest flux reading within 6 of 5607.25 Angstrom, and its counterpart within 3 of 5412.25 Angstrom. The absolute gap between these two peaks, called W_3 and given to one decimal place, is 2.6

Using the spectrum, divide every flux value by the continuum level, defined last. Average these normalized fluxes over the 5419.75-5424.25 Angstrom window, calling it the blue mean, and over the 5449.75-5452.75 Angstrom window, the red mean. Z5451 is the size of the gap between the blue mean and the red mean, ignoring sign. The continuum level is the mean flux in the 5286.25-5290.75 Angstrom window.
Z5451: 0.12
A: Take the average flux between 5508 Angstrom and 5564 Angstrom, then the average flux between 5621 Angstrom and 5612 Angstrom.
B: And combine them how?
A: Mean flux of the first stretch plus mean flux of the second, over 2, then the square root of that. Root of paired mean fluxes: 3.70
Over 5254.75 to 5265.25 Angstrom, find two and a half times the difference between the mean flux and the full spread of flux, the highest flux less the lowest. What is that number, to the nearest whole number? 26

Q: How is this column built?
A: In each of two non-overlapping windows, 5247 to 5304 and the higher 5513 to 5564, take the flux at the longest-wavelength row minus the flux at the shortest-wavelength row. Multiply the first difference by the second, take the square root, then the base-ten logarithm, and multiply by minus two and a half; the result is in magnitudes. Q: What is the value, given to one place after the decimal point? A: 0.8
